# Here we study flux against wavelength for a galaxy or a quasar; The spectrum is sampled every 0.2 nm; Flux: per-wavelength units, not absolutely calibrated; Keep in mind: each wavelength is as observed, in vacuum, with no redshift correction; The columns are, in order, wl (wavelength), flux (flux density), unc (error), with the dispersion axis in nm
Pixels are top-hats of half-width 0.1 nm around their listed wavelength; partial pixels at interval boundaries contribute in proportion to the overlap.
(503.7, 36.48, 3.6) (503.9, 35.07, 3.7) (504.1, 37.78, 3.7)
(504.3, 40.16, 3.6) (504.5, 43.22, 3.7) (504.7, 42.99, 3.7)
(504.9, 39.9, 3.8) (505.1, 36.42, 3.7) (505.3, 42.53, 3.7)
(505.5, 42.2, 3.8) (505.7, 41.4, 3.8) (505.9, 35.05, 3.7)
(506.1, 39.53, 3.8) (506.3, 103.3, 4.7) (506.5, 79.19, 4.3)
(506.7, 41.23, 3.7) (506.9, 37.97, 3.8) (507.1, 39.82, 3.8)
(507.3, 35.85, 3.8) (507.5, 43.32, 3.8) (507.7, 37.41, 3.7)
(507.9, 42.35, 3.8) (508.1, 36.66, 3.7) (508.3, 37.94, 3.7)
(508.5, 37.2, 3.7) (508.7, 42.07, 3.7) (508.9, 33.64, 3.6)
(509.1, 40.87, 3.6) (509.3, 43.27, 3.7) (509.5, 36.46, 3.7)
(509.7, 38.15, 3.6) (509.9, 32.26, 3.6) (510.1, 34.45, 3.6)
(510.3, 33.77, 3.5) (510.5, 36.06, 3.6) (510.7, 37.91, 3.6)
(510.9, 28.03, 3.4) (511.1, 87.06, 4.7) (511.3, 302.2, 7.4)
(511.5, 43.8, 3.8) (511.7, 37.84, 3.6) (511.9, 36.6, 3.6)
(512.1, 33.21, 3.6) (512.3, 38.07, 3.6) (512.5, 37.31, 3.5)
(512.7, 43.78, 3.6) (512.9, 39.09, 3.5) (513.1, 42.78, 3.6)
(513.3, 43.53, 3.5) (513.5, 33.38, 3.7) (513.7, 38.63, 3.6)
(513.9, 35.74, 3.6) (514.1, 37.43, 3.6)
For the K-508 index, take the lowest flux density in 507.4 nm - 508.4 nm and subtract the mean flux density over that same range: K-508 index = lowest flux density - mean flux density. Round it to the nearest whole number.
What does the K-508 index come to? -3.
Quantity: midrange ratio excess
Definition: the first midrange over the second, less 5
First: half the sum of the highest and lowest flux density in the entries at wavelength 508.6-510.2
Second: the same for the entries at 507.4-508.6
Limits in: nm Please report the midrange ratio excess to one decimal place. -4.1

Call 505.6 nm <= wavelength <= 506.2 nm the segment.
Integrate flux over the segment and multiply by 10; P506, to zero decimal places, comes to 232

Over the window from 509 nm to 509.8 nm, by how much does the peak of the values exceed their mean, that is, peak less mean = 4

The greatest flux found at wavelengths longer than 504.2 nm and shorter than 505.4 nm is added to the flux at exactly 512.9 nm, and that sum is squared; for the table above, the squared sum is 6775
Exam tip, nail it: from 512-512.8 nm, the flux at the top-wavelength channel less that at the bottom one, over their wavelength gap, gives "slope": 18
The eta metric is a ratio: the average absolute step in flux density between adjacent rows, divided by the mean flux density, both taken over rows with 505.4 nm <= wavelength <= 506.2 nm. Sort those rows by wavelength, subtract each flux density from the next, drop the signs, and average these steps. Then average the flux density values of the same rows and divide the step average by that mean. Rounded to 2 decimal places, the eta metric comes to 0.10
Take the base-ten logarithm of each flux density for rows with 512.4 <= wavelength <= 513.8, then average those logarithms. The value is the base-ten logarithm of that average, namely 0.204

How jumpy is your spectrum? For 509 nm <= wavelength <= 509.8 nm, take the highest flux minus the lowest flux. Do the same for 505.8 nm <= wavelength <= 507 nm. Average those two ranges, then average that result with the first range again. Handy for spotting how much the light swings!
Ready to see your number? 22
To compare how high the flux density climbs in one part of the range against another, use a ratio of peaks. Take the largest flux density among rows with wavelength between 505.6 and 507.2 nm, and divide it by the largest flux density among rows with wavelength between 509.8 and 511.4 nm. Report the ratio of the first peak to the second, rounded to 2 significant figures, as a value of 0.34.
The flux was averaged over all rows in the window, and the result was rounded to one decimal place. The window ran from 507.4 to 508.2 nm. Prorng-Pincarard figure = 39.9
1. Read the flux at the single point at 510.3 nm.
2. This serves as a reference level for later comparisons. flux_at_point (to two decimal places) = 33.77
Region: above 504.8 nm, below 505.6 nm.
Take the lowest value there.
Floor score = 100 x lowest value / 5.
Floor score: 728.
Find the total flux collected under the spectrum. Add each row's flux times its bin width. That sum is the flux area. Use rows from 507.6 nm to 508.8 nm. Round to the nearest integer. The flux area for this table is 47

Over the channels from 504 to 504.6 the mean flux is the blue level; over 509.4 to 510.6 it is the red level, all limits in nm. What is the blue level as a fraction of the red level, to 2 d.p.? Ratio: 1.15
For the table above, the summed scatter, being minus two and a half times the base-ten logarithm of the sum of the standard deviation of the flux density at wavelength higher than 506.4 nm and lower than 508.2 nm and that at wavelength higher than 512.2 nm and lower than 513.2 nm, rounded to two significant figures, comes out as -3.0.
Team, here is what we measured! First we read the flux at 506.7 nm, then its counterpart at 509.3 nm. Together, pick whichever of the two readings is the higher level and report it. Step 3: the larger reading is 43.3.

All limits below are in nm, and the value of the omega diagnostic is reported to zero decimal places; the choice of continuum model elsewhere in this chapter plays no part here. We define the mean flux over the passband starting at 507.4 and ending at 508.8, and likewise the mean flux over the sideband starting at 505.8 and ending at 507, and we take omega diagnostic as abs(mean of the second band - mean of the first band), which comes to 16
